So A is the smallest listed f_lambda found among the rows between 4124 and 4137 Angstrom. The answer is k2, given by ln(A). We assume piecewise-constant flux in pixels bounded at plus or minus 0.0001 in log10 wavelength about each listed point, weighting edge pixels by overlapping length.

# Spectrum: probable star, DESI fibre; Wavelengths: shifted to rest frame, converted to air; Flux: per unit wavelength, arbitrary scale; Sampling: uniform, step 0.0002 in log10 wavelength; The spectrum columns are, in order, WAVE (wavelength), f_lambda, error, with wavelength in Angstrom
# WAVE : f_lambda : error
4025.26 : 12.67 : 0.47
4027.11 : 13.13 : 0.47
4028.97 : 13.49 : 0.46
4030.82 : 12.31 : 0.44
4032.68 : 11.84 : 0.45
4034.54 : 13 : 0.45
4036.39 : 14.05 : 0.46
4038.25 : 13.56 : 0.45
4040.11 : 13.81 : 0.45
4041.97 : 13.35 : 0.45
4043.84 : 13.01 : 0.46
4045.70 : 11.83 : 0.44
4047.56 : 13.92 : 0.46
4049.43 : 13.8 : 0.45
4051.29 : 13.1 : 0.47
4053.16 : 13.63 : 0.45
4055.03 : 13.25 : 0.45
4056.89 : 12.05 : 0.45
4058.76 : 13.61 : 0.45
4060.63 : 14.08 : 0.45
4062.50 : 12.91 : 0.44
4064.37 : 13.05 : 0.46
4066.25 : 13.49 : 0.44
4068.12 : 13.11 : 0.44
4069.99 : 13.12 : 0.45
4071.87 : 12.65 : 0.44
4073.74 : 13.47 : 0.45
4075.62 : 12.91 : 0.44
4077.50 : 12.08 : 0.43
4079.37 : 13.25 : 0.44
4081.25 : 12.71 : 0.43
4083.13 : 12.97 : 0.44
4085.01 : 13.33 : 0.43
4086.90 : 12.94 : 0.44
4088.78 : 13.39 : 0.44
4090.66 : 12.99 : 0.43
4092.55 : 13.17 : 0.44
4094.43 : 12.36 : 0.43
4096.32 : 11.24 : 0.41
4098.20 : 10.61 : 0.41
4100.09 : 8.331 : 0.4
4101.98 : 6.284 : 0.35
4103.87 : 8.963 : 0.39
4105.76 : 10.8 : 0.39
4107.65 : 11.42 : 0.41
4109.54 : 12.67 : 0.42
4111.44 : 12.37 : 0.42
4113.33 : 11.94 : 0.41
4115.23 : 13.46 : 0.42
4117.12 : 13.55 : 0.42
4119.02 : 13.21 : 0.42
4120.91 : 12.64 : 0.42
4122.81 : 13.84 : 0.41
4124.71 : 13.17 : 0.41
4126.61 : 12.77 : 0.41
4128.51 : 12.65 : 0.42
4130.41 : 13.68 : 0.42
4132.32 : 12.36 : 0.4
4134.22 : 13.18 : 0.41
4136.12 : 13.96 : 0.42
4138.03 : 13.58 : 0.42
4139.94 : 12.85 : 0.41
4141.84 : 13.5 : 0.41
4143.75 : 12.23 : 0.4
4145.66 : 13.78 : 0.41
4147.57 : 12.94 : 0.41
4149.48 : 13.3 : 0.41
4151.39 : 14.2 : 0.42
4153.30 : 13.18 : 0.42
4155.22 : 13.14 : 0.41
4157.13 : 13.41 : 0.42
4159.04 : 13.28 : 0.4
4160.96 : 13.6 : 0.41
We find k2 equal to 2.51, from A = 12.36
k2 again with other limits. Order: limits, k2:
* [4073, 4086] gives 2.49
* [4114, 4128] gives 2.54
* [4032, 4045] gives 2.47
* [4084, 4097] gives 2.42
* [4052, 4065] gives 2.49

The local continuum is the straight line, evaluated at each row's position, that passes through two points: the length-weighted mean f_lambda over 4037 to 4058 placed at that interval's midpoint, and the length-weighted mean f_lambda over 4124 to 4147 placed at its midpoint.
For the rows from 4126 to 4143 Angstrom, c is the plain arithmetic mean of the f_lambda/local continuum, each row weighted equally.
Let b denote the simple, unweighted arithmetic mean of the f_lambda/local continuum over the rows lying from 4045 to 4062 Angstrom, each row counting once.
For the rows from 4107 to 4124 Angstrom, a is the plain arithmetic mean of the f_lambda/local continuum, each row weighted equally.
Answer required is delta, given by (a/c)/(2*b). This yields 0.484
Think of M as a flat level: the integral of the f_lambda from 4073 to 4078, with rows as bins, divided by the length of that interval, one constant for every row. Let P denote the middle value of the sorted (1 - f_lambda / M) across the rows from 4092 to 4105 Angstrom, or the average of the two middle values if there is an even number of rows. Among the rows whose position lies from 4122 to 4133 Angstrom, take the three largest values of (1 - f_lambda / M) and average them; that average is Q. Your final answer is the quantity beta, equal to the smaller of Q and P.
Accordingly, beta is 0.019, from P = 0.17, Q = 0.02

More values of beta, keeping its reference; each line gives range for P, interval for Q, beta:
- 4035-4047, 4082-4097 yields -0.048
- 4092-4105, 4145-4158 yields -0.019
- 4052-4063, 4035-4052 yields -0.046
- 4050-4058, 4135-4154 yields -0.026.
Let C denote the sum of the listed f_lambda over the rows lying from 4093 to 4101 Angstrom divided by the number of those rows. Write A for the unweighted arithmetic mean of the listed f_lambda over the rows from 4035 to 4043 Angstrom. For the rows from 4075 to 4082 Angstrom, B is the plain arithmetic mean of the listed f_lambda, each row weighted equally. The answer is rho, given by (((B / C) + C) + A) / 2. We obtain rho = 12.8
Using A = 13.7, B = 12.7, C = 10.6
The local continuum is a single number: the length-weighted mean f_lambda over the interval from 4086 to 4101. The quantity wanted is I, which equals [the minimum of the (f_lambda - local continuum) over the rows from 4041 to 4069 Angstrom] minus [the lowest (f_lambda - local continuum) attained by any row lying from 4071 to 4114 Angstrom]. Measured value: 5.5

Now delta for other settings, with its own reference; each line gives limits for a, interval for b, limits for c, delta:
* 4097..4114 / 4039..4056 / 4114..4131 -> 0.390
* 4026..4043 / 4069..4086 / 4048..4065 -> 0.505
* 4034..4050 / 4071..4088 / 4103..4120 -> 0.564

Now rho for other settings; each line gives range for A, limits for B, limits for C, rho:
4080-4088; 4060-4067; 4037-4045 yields 13.7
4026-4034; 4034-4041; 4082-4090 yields 13.4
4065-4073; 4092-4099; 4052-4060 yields 13.6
